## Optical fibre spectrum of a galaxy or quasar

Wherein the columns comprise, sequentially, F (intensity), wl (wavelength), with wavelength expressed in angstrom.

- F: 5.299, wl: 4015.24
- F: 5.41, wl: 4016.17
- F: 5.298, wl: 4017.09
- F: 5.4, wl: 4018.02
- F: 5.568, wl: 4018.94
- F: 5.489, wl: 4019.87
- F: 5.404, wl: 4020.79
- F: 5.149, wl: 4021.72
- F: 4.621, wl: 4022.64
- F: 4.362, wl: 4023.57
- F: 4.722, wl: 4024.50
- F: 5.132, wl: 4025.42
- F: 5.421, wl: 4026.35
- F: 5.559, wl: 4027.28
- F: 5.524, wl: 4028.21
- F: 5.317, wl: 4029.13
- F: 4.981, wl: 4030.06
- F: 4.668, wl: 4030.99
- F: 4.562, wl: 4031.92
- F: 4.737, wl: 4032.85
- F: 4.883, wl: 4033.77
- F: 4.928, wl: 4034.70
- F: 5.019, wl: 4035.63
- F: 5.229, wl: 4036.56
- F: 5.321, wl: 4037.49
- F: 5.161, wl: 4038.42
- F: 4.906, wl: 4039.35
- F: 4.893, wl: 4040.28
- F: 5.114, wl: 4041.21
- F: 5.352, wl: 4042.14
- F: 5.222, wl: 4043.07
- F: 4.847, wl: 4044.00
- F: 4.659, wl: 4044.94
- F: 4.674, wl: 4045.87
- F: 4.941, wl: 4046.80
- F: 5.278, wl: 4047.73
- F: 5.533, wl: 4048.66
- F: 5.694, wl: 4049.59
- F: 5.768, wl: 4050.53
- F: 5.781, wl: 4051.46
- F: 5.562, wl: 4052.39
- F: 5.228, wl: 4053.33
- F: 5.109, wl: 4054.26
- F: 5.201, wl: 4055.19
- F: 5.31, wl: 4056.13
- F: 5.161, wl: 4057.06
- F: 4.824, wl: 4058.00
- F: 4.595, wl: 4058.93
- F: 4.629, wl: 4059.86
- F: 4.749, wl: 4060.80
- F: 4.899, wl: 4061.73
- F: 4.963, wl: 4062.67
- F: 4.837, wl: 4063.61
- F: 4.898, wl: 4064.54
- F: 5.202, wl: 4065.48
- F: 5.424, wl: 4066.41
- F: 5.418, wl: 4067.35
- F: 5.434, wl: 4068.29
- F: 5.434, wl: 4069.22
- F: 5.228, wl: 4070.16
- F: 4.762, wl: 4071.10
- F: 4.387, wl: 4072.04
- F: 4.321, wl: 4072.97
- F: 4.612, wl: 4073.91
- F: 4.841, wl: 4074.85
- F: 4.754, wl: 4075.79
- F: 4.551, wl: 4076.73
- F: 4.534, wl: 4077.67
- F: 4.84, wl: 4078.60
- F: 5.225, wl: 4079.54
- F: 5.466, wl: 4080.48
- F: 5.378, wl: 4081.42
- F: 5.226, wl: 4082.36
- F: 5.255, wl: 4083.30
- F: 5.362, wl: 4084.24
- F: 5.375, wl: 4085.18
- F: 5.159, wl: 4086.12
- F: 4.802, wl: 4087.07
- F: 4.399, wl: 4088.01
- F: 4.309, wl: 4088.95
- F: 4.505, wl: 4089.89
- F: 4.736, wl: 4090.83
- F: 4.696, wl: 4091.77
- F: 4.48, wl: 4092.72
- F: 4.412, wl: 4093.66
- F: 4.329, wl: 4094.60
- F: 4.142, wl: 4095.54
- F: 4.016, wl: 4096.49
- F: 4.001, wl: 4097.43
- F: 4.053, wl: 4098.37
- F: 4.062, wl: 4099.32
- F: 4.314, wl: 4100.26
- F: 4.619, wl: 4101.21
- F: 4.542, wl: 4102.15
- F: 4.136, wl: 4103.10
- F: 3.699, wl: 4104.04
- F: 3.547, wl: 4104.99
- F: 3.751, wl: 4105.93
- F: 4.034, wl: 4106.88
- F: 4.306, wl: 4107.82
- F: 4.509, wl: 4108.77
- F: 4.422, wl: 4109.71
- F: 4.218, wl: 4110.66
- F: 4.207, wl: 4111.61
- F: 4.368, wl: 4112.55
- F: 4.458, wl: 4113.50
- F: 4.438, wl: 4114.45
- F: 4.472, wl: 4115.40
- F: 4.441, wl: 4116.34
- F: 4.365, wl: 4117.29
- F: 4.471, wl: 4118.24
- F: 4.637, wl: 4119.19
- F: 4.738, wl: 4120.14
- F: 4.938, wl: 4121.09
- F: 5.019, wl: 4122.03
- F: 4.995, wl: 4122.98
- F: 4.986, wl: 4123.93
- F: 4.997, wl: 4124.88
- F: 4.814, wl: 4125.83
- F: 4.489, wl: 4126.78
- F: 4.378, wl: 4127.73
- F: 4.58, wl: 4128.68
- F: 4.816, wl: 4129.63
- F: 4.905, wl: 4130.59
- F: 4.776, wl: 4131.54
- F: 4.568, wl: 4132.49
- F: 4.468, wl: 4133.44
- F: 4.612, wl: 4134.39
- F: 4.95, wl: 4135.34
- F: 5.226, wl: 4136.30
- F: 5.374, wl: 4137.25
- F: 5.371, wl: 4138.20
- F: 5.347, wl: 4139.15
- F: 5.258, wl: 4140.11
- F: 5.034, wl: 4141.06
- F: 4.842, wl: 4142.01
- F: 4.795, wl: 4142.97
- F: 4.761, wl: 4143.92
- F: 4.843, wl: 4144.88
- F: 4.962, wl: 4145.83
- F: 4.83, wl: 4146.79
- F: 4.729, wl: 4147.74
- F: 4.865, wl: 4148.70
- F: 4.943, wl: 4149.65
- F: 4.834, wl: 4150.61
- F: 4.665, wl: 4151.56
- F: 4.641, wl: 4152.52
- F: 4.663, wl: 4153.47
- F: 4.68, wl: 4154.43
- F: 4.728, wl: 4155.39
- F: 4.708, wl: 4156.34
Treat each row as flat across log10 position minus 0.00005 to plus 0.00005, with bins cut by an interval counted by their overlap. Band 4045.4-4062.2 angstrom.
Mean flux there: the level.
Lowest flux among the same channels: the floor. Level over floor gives 1.12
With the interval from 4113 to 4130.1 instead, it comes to 1.07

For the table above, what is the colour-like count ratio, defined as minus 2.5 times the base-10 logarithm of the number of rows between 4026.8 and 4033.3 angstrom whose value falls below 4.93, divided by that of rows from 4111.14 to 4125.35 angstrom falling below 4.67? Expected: 1.2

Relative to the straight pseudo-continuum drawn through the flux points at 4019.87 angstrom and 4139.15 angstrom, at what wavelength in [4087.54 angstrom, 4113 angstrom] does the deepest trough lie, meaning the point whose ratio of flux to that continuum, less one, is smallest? 4104.99 angstrom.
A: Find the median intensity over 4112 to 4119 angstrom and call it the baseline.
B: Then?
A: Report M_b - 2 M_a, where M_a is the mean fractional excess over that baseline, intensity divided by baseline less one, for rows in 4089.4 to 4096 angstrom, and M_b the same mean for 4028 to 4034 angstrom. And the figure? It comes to 0.10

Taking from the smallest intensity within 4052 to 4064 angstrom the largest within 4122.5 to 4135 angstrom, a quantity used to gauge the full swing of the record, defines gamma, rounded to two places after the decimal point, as -0.40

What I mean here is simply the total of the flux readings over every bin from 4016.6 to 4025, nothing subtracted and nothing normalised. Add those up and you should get 46.0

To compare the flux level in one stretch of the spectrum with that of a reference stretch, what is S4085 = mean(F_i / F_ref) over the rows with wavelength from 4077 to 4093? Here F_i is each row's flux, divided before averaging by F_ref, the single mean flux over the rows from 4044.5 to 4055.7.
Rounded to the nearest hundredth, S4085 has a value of 0.93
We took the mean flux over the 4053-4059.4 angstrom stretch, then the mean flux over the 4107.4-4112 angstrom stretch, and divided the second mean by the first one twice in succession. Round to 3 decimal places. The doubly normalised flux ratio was 0.169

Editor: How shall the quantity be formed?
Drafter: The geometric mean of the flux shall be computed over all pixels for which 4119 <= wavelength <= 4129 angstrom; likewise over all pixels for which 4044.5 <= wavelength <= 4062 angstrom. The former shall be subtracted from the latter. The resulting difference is 0.35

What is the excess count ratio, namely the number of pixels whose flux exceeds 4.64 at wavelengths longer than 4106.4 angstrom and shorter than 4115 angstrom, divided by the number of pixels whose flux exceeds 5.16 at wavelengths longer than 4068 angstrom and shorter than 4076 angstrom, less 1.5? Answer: -1.50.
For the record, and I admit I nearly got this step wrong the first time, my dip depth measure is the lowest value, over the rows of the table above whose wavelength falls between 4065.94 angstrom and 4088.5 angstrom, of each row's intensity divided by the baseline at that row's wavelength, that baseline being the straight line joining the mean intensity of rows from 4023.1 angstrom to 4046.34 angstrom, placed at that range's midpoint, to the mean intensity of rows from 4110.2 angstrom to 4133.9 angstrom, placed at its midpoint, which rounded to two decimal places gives 0.89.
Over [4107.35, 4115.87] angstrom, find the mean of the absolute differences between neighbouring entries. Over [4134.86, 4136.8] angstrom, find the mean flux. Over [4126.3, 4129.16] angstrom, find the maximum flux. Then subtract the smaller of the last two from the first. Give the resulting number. -4.5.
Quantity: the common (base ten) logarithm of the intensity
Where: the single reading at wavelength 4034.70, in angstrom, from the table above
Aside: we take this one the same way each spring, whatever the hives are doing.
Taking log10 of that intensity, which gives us 0.693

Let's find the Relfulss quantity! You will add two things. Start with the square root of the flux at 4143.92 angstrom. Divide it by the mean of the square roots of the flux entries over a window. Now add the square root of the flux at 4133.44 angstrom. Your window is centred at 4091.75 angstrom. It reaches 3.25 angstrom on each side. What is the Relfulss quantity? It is 3.14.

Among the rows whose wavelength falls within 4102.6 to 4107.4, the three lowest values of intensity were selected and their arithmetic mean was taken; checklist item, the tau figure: 3.67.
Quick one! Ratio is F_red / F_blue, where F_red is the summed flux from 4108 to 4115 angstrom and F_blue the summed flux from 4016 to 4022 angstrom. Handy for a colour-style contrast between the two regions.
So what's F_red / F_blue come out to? 0.81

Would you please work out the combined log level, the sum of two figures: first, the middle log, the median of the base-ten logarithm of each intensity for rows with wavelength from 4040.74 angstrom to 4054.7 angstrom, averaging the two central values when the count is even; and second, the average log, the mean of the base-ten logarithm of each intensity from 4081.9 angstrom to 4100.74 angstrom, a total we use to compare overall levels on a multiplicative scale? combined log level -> 1.38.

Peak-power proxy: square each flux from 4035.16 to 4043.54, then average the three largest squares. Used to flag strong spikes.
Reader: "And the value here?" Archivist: 28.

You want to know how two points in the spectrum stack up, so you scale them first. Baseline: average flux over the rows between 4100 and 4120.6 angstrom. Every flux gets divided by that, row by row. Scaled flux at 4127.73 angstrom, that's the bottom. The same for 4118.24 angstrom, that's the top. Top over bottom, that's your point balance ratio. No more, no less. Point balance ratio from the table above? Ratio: 1.02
